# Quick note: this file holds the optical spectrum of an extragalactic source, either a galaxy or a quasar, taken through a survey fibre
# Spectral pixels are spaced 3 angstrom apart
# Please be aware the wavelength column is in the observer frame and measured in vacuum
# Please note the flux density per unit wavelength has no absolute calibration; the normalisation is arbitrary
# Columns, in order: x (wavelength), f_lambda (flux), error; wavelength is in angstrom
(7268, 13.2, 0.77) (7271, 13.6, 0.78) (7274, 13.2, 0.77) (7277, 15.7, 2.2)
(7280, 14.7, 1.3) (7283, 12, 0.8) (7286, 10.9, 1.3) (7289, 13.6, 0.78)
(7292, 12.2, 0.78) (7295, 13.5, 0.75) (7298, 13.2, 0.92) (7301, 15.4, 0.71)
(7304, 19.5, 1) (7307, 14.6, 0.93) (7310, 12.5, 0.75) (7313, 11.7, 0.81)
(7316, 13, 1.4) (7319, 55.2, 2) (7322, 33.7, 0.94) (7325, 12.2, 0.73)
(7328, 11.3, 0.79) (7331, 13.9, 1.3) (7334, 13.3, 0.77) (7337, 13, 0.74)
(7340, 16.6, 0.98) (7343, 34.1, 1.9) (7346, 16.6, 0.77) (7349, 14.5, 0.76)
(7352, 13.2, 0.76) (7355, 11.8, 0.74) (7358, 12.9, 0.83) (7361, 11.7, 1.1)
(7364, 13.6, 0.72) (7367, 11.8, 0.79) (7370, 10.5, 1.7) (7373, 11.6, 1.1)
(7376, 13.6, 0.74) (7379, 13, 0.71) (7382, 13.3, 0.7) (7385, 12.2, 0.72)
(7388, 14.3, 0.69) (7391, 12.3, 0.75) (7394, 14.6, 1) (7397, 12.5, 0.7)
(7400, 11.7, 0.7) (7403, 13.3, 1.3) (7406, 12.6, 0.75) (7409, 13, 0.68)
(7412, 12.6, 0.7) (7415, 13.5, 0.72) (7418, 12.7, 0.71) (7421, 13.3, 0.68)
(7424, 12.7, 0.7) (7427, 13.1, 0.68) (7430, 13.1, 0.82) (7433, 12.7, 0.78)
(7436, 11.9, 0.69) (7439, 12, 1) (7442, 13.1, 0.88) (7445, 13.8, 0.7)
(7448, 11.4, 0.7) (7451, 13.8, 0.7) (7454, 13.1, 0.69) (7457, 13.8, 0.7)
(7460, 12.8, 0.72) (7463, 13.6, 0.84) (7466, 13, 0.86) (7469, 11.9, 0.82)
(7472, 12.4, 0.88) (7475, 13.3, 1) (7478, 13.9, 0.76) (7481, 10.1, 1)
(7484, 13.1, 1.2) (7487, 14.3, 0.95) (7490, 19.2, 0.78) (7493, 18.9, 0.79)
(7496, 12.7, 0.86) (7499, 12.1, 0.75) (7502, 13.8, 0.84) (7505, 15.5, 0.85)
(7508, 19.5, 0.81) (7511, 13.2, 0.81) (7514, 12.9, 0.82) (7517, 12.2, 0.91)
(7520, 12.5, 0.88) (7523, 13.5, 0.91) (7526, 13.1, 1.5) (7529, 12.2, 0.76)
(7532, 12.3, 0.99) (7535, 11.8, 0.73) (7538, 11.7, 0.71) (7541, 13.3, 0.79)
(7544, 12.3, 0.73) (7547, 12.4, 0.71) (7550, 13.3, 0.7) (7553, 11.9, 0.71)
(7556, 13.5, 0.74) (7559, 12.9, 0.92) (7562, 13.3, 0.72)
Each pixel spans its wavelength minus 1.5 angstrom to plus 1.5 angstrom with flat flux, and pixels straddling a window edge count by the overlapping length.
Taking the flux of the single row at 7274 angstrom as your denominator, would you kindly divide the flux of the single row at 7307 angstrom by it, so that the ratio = 1.11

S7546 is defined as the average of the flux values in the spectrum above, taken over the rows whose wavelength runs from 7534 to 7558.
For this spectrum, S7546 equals 12.5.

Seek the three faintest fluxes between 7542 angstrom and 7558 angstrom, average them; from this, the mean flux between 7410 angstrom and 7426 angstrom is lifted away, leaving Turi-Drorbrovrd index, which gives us -0.8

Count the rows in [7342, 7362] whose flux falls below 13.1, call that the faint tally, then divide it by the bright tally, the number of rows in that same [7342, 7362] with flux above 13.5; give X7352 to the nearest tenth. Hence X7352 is 1.0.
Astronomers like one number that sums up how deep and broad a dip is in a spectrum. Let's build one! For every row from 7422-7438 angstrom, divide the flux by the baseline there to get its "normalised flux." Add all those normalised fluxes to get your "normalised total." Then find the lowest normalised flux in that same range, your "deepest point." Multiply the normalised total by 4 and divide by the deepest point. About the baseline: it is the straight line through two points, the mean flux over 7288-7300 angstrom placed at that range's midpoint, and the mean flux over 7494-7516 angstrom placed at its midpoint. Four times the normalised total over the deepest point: 21.4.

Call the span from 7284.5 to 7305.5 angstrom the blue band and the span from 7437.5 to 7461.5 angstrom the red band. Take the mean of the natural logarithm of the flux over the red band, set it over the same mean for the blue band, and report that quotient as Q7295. 0.975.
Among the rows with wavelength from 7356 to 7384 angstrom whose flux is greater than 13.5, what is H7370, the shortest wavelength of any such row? 7364 angstrom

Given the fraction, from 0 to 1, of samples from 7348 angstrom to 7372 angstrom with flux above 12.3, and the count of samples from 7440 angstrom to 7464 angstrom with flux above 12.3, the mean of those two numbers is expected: 3.75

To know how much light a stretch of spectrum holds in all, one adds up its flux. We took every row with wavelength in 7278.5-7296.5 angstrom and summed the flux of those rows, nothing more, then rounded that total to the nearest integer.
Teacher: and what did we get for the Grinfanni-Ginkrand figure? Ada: 77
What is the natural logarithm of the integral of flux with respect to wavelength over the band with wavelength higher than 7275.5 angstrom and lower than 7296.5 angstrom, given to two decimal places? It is 5.63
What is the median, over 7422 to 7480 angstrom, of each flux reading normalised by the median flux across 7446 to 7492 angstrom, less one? 0.000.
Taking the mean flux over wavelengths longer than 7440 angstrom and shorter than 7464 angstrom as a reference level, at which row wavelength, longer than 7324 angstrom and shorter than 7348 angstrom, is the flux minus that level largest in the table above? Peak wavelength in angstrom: 7343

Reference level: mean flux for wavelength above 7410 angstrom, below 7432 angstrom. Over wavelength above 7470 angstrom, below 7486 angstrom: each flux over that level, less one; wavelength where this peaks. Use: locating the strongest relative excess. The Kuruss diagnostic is 7478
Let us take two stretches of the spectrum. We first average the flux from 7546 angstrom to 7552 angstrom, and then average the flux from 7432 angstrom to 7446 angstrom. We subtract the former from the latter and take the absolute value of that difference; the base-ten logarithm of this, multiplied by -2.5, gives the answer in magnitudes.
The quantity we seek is 2.1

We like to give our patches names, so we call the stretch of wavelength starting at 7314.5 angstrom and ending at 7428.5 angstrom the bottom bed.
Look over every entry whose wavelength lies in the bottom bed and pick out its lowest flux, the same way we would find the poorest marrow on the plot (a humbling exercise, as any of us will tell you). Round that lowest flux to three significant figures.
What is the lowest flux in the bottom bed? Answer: 10.5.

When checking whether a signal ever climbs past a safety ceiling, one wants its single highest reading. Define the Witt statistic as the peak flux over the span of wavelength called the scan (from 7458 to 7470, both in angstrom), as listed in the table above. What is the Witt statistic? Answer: 13.6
